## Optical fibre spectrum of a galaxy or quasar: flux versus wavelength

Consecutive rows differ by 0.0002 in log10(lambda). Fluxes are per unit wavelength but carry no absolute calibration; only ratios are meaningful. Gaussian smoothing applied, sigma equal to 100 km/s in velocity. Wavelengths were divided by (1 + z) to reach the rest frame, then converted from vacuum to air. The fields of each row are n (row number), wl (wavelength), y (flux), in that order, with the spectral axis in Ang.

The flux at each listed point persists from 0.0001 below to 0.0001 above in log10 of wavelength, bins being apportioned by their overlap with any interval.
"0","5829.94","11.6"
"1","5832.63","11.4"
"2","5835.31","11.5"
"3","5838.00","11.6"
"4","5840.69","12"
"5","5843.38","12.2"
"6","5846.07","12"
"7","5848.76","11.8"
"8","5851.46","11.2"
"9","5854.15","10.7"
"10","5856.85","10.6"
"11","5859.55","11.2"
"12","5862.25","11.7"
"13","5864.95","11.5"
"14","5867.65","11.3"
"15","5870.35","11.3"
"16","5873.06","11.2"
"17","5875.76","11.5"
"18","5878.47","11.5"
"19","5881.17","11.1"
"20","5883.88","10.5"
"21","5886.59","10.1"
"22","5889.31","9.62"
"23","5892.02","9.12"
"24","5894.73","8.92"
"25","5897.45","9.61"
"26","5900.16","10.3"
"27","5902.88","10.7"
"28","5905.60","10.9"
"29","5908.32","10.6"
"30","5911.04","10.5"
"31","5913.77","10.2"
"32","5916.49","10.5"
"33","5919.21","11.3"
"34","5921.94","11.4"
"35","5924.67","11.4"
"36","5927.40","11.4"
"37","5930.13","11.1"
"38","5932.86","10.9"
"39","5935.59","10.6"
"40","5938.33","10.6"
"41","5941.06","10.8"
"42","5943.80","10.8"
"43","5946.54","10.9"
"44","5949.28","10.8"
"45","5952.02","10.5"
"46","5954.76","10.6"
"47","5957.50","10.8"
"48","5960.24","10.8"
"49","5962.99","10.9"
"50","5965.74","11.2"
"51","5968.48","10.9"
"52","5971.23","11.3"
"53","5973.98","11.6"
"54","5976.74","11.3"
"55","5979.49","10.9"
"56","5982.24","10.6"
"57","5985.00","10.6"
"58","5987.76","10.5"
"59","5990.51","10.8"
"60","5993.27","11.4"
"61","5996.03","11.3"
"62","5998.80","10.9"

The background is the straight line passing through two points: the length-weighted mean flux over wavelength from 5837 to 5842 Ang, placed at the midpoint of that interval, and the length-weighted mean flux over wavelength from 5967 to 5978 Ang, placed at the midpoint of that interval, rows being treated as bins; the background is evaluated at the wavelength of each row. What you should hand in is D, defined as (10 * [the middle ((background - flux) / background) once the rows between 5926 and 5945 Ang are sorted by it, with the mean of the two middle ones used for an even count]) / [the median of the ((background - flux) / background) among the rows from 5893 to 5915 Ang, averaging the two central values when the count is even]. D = 5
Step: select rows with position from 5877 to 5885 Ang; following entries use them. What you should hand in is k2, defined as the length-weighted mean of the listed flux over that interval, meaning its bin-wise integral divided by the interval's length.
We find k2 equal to 11.1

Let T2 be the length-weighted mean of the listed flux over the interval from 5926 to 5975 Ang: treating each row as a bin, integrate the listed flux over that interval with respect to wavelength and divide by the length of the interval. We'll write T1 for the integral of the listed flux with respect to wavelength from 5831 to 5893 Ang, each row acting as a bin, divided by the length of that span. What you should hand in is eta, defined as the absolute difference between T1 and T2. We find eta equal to 0.26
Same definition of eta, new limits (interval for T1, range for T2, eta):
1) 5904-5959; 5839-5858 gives 0.68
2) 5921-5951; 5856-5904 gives 0.31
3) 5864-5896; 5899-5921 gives 0.01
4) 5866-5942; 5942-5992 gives 0.20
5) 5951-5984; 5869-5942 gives 0.30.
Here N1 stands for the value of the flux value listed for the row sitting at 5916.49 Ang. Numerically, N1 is 10.5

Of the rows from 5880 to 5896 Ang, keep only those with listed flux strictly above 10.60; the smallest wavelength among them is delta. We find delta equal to 5881.17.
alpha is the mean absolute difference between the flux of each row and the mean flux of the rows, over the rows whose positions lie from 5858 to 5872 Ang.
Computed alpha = 0.16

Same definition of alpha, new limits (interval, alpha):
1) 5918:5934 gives 0.17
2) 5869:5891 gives 0.58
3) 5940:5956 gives 0.12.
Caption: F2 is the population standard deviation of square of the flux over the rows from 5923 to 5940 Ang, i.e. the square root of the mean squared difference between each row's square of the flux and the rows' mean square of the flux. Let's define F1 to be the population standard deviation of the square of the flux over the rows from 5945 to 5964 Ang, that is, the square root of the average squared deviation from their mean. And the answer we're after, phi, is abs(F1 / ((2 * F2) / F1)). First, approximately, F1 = 3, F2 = 7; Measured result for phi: 1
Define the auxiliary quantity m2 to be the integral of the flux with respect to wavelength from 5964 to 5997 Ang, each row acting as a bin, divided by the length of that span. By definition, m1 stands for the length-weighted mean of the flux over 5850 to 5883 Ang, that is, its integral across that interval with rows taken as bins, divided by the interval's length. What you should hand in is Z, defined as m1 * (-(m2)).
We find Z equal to -124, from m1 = 11.2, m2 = 11.03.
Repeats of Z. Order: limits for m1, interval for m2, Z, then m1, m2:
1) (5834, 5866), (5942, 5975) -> -126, 11.5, 10.92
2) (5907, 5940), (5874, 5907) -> -112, 10.9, 10.34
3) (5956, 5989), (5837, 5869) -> -126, 10.9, 11.48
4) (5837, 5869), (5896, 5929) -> -123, 11.5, 10.73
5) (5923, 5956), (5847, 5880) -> -123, 10.9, 11.30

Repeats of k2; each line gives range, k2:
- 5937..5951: 10.8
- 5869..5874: 11.2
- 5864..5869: 11.4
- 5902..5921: 10.7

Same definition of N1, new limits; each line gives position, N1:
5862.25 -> 11.7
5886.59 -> 10.1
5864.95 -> 11.5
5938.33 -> 10.6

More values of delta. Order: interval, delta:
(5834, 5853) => 5835.31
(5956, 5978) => 5957.50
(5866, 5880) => 5867.65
